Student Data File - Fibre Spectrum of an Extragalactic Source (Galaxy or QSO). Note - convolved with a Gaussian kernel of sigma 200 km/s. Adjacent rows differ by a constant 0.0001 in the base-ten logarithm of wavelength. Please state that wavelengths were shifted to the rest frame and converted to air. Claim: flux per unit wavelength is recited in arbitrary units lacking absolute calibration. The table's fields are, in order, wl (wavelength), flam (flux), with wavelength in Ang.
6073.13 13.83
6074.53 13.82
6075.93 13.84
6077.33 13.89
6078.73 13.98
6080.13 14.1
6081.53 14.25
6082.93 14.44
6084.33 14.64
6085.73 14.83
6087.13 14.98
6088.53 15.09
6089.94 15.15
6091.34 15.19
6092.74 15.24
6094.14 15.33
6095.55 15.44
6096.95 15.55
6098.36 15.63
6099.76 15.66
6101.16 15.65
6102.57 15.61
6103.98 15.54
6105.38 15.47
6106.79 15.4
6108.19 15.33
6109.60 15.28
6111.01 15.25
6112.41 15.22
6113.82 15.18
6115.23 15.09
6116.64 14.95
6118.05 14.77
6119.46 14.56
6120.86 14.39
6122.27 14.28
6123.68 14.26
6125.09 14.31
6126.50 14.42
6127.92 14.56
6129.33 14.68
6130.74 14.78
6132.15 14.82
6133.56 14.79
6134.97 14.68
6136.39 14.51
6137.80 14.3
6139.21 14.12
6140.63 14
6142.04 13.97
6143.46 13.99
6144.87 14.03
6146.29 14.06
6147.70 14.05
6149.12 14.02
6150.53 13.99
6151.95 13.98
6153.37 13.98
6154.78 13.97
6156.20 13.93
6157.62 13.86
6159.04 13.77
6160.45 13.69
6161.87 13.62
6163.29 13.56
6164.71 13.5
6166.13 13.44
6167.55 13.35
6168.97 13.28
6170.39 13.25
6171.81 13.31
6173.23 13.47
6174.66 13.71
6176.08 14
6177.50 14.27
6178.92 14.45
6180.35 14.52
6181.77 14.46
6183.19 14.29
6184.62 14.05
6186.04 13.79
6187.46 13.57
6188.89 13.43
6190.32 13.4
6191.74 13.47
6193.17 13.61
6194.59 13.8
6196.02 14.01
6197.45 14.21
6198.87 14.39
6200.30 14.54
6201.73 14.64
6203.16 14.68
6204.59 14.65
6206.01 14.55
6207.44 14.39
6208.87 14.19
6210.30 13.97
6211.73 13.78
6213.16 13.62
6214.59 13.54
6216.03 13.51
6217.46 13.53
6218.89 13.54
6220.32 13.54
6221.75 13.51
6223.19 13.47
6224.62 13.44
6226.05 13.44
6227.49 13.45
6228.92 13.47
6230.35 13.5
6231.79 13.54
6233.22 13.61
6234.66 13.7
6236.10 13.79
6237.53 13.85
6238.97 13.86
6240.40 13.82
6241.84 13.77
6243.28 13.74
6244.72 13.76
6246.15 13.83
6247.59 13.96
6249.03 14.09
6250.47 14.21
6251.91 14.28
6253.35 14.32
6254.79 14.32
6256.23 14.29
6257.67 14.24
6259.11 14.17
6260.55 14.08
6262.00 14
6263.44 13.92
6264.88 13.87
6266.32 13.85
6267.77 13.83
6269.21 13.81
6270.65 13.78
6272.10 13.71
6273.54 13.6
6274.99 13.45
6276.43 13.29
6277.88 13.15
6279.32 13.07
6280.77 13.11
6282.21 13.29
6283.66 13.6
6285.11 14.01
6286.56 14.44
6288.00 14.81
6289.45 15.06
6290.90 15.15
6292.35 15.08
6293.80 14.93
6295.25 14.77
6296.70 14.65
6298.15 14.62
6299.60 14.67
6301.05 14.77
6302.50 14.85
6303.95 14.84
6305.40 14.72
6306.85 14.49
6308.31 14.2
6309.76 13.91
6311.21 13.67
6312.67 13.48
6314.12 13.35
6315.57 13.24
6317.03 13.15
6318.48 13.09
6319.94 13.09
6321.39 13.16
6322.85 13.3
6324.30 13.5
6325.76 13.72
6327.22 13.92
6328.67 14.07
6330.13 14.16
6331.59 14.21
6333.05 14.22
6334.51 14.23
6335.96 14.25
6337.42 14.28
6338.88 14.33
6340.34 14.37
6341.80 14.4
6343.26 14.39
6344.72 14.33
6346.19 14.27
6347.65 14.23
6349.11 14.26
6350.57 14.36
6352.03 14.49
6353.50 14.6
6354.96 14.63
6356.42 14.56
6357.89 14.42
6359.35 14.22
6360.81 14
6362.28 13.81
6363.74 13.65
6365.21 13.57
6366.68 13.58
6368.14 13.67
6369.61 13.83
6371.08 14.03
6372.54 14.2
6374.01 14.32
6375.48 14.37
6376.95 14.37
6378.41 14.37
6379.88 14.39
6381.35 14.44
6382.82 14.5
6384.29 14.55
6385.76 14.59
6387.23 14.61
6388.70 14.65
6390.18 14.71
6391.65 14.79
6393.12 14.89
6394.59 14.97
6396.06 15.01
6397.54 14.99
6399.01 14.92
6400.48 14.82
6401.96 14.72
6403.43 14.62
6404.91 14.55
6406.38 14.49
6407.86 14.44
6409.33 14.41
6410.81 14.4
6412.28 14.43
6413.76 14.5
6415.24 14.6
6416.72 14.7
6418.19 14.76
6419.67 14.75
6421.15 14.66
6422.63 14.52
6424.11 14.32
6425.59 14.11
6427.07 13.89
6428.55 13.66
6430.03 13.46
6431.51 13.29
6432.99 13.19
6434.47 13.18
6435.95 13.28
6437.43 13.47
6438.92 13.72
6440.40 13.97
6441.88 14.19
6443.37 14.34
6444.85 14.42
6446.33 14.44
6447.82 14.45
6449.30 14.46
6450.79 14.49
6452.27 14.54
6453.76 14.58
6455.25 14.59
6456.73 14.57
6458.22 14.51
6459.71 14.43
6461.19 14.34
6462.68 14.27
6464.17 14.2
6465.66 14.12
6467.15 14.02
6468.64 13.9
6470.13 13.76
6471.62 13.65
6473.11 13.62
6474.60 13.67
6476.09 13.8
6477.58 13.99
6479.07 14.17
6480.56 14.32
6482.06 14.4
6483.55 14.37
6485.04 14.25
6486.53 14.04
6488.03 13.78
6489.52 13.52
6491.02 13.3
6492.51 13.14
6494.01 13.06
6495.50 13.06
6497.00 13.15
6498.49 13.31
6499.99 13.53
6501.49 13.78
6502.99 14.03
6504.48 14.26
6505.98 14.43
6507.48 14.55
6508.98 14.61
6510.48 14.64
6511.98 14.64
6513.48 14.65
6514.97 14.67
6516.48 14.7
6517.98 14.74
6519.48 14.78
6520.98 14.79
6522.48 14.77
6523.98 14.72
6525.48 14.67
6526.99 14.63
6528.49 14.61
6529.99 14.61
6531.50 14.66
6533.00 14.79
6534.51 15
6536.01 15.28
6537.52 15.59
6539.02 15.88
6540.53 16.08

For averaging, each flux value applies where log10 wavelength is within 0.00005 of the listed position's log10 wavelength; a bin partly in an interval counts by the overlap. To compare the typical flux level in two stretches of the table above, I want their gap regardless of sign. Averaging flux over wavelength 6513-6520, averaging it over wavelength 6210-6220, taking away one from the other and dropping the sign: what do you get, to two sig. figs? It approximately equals 1.1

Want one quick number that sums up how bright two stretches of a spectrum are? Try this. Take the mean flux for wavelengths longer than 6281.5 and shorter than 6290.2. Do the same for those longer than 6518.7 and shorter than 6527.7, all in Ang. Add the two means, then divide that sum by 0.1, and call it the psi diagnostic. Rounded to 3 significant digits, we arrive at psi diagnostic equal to 289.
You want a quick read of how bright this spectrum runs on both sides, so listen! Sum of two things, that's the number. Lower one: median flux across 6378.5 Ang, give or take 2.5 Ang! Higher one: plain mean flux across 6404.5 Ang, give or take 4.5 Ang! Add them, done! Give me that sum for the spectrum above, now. 29.0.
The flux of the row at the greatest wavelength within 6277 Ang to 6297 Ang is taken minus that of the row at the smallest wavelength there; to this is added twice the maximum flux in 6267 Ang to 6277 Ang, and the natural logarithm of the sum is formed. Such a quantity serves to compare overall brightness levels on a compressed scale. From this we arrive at 3.37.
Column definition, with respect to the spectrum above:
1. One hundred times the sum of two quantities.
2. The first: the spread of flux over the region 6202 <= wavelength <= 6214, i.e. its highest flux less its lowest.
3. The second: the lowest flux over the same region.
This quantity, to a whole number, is 1468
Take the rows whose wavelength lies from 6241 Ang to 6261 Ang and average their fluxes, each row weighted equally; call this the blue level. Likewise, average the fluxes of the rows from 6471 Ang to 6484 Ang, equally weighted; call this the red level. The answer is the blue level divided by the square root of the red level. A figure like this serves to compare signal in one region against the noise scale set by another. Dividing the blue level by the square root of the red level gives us 3.76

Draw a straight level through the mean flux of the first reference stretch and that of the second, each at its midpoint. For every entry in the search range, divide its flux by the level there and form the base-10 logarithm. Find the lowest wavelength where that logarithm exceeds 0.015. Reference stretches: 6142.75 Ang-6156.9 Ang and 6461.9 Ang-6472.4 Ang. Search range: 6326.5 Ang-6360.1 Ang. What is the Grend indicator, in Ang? 6352.03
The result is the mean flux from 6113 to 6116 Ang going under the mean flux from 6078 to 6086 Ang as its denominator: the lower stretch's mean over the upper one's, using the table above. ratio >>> 0.95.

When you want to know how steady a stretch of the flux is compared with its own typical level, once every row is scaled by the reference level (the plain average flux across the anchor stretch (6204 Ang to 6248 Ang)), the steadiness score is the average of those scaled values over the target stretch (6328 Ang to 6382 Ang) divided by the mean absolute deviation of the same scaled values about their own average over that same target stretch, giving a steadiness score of 70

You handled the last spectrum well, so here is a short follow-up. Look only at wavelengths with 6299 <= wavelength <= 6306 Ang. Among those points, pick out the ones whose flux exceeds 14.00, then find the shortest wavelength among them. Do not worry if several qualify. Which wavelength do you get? 6299.60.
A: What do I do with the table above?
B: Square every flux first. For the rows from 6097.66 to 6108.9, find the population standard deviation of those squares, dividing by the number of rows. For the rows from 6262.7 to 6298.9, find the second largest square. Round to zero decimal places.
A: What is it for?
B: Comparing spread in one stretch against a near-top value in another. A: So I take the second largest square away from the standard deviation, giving -224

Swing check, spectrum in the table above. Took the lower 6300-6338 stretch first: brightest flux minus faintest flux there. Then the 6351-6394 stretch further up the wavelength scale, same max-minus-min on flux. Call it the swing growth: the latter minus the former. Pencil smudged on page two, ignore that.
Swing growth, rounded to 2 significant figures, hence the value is -0.44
